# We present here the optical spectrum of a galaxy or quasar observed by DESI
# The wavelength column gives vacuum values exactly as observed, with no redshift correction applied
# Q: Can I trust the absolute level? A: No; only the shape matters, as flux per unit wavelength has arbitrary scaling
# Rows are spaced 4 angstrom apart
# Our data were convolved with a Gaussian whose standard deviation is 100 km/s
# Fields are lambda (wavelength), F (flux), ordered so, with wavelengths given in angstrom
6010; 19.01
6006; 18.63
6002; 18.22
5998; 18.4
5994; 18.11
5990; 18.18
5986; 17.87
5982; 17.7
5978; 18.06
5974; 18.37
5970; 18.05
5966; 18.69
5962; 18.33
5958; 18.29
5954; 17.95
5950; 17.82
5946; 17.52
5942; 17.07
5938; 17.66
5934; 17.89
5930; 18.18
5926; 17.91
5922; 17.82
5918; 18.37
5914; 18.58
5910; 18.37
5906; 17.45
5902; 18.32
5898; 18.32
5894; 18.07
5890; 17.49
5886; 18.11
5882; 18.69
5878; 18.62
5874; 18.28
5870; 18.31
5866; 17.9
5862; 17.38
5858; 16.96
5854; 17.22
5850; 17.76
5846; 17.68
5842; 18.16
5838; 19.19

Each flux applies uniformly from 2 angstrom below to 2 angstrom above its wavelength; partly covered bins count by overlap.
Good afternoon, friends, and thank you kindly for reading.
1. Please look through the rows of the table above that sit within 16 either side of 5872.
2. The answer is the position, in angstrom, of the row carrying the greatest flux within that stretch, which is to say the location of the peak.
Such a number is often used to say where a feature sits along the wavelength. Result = 5882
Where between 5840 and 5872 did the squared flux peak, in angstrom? 5870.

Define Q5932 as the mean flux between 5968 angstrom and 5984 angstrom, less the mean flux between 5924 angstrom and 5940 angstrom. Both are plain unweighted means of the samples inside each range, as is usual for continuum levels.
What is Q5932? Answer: 0.1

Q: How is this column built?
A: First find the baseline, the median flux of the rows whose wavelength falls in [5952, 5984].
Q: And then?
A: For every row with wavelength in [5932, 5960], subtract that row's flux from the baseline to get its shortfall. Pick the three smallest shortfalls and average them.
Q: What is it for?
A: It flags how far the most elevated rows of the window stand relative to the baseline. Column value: 0.13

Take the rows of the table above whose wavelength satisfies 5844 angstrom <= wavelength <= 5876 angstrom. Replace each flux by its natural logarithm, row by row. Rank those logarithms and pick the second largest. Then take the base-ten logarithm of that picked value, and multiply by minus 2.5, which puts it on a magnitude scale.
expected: -1.16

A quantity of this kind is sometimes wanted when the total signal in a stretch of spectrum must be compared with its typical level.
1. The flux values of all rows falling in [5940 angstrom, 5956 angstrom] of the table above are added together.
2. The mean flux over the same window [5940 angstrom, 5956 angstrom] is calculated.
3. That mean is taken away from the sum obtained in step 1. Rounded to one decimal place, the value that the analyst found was 52.8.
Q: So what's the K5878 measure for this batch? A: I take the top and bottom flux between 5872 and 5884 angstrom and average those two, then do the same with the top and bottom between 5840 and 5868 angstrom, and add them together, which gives 36.0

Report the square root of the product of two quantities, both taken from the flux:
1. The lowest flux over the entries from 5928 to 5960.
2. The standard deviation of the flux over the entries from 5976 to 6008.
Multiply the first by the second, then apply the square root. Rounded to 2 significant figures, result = 2.2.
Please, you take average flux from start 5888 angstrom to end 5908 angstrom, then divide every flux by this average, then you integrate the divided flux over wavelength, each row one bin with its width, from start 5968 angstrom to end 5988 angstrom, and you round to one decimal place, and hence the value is 20.1 angstrom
